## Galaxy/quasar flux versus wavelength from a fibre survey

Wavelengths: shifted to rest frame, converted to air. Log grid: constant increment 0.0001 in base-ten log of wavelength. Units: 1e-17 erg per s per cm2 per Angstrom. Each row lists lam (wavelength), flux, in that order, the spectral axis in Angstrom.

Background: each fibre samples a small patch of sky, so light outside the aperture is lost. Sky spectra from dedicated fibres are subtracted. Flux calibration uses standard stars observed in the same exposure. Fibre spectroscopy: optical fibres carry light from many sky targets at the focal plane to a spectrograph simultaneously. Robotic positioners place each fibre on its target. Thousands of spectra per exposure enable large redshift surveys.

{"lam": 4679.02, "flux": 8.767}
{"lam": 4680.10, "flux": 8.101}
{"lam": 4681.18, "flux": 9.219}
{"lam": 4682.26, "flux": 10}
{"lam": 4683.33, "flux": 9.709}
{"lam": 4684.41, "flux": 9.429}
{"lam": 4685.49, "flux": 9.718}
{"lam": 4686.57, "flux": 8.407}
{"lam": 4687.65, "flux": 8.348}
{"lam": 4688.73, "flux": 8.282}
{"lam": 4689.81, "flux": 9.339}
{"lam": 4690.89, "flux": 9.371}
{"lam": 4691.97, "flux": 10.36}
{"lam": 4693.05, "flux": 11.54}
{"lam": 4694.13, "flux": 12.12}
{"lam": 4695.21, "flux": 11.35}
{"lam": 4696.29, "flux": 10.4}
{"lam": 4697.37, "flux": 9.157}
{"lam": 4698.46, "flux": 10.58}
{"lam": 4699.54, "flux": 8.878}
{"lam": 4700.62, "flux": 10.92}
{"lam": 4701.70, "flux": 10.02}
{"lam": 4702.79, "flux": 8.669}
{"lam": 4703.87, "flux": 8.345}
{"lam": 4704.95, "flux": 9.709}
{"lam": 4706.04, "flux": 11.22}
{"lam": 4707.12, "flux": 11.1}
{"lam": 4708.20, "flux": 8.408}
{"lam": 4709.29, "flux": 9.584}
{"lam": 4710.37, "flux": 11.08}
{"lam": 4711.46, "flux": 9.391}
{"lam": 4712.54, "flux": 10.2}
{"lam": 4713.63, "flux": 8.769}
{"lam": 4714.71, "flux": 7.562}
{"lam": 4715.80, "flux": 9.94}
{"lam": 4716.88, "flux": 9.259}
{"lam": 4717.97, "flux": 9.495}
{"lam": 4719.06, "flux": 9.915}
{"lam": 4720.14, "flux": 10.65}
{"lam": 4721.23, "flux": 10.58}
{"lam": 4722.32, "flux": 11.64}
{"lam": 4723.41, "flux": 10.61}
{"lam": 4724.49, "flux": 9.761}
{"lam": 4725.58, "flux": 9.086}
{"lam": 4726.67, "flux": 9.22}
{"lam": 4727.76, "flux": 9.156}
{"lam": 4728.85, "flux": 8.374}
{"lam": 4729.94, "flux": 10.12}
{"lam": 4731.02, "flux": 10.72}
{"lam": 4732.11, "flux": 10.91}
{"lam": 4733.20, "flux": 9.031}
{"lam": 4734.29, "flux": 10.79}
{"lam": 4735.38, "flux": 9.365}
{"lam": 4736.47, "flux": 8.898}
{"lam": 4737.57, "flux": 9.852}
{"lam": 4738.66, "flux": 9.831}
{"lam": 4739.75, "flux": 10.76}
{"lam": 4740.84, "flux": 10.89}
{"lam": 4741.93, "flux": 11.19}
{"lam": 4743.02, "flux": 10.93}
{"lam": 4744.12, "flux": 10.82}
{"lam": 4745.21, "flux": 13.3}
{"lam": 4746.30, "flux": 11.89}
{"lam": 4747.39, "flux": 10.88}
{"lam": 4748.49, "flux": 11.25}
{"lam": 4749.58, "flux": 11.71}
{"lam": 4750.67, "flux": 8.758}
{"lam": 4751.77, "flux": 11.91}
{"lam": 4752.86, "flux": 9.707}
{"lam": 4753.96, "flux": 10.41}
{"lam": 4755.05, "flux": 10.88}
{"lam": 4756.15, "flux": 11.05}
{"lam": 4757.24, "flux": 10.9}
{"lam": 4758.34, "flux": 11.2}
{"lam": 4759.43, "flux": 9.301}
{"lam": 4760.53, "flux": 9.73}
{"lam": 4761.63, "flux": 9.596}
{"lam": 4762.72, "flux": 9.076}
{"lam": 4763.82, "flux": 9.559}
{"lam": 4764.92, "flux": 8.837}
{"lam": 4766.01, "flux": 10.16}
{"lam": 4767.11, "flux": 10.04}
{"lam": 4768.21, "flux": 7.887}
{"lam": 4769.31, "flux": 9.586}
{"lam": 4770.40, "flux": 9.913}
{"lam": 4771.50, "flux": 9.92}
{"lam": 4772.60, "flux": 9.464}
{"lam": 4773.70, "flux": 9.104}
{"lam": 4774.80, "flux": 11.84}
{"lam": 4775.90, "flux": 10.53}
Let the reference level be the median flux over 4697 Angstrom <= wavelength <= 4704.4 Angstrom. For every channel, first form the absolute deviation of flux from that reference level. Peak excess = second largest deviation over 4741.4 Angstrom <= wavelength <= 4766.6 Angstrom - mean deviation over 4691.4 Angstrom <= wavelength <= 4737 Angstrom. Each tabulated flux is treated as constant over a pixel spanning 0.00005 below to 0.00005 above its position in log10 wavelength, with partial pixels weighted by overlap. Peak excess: 1.7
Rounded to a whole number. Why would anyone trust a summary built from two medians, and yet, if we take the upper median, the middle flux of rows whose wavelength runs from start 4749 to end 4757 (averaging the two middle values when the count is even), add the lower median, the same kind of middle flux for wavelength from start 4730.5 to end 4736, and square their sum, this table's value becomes 467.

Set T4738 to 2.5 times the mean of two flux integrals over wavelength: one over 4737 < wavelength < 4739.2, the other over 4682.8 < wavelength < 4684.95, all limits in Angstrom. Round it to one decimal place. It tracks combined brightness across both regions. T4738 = 52.6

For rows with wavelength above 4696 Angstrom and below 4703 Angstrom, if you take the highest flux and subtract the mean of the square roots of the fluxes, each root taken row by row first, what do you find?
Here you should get 7.8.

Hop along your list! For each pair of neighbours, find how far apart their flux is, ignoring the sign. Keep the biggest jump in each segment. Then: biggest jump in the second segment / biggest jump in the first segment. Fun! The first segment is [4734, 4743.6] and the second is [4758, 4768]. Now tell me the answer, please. 1.3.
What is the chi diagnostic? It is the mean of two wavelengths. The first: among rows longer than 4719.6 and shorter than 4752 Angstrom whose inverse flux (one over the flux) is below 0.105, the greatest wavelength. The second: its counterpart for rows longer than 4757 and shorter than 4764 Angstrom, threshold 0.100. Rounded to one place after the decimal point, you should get 4755.1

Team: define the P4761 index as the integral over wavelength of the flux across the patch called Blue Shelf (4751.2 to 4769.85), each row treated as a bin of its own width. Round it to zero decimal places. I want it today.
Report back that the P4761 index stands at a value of 186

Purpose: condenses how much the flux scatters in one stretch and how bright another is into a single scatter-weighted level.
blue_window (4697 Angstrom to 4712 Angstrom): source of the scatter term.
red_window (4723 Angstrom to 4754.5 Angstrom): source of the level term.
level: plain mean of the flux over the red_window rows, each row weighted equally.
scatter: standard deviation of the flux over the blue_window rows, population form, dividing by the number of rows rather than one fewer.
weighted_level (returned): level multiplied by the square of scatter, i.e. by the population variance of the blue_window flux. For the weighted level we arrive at 10.4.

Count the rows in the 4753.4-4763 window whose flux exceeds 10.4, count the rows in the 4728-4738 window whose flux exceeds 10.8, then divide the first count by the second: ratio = 5.0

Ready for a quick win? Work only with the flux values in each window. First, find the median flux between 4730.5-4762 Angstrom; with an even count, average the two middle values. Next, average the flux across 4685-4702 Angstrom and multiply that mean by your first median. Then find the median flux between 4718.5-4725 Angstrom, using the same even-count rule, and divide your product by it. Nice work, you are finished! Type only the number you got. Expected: 10.1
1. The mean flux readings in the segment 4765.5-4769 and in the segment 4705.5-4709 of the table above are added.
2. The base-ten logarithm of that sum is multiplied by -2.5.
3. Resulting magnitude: -3.23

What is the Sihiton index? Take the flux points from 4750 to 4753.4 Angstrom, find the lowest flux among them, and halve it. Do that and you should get 4.38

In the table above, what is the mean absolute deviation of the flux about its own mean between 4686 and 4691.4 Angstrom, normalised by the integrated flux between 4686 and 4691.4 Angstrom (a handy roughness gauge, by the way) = 0.0103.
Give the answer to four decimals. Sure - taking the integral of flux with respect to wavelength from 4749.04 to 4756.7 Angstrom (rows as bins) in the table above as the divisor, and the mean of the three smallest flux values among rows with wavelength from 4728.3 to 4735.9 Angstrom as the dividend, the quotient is 0.1096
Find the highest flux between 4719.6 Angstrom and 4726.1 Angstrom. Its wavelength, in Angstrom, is 4722.32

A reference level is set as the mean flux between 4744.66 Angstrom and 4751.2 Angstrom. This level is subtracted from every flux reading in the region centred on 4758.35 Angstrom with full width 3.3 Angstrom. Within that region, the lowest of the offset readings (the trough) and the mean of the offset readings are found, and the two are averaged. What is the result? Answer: -1.4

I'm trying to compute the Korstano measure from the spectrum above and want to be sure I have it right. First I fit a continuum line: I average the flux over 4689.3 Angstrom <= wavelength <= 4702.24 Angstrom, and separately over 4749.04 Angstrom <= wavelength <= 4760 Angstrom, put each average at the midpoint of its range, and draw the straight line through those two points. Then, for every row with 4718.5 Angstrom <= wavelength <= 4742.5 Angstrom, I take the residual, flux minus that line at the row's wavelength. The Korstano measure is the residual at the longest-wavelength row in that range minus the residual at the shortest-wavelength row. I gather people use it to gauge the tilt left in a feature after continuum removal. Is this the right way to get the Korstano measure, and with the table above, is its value 1.2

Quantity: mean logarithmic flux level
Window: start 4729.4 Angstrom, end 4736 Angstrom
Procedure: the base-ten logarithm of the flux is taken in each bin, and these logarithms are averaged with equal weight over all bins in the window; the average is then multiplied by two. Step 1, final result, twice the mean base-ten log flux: 2.01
